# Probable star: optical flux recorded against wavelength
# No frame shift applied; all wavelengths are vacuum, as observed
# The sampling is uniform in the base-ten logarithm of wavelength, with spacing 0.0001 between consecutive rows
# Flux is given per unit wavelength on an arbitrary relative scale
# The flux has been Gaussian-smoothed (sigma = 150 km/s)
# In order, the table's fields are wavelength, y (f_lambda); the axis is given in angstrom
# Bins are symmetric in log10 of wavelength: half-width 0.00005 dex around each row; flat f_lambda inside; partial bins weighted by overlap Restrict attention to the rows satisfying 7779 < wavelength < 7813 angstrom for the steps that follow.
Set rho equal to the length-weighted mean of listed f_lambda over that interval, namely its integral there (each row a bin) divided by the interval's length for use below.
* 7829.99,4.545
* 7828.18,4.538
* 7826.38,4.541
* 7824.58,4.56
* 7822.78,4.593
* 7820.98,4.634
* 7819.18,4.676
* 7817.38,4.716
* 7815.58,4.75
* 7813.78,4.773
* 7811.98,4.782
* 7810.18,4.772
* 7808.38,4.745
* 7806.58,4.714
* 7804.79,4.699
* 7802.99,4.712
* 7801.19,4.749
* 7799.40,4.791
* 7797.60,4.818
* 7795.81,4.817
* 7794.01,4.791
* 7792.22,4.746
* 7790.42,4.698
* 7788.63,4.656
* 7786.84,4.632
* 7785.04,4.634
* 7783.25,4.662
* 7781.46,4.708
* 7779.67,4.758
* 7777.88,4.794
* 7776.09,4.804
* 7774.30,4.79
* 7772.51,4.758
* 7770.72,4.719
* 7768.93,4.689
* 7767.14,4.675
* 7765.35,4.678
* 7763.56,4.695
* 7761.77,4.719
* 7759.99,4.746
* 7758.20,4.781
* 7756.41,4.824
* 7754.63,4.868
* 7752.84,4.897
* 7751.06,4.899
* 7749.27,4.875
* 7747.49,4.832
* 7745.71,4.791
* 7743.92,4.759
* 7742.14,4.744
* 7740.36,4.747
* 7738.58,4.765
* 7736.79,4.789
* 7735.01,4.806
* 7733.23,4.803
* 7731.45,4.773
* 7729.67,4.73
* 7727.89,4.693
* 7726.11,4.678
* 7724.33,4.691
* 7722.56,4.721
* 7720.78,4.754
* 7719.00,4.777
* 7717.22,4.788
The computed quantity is 4.73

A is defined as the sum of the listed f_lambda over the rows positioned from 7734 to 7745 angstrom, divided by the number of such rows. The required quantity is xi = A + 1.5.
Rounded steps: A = 4.77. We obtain 6.27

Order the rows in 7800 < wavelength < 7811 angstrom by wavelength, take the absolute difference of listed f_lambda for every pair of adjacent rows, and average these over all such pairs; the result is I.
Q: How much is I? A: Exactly 0.0246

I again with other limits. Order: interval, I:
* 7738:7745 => 0.0120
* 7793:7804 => 0.0266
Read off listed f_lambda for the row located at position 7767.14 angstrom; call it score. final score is 4.675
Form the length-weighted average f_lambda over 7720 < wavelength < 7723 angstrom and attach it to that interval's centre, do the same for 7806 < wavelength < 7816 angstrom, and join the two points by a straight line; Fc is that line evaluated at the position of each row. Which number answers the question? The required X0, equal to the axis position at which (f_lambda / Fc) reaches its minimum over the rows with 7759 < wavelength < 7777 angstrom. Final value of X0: 7767.14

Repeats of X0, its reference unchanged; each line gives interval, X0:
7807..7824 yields 7822.78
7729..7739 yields 7729.67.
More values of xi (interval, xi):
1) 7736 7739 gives 6.28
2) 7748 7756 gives 6.38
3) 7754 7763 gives 6.29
